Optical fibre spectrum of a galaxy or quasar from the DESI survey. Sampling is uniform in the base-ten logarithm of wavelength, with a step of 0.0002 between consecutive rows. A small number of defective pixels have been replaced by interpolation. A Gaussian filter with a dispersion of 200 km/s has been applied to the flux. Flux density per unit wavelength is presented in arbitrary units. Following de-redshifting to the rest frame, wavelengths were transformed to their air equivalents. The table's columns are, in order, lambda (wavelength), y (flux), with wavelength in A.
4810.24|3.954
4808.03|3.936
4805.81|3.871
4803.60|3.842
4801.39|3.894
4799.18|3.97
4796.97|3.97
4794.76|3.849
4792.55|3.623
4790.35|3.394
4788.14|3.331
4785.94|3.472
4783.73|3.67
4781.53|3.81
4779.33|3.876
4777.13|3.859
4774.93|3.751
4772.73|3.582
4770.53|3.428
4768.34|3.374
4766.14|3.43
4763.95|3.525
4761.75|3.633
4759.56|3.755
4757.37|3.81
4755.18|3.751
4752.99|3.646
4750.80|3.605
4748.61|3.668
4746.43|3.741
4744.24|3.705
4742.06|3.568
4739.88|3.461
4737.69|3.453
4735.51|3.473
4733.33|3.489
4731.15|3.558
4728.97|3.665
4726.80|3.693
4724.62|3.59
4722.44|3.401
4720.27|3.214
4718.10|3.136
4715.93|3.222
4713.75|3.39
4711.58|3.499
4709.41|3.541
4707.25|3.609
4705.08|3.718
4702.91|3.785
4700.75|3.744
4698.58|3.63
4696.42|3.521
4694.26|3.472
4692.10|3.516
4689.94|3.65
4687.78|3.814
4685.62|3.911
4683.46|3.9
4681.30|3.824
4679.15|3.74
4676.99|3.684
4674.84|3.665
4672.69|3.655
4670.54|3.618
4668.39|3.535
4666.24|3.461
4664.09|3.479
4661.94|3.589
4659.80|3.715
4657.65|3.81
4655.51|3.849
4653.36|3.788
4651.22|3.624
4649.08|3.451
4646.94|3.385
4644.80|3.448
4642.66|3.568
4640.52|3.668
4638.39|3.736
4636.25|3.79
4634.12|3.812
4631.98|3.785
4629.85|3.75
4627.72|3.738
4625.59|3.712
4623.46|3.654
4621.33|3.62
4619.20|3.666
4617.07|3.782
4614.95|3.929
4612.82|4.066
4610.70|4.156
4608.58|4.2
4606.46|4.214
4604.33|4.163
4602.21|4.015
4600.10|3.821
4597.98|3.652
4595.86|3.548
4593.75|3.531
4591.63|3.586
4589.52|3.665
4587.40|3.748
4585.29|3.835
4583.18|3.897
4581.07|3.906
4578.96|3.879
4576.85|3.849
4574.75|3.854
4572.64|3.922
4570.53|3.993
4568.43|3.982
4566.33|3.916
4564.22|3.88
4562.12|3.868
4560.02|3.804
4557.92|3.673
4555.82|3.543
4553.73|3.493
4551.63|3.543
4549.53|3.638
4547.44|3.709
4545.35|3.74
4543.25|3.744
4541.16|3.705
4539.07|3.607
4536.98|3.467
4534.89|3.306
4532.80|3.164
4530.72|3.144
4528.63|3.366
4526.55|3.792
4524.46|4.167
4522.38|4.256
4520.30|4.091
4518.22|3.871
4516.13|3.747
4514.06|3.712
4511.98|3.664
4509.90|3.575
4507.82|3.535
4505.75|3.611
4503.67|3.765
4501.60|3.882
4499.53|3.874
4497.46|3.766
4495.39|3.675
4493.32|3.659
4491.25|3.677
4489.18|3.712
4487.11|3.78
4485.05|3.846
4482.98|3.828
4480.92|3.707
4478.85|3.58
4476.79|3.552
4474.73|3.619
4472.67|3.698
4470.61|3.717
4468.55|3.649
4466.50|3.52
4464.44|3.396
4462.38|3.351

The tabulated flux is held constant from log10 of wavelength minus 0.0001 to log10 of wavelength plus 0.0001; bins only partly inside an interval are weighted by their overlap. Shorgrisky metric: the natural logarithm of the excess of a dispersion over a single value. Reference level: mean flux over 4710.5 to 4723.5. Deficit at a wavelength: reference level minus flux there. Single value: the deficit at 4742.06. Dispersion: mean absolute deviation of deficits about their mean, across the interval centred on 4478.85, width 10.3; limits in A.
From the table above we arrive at -1.06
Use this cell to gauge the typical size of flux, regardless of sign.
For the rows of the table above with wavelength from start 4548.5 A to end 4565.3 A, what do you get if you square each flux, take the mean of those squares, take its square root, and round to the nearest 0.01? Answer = 3.68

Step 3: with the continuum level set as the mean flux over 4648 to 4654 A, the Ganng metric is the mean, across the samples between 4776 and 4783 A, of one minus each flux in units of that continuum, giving -0.06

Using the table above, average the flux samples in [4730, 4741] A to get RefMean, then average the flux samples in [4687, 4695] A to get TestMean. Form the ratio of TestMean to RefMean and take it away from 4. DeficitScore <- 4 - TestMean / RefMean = 2.96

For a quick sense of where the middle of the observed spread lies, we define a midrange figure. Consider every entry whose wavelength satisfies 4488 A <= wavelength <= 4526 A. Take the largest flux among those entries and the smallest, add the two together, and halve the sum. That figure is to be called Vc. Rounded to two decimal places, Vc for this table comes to 3.90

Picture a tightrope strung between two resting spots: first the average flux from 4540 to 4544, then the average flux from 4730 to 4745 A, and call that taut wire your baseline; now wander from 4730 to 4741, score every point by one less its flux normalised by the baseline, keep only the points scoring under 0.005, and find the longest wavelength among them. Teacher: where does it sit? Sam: 4731.15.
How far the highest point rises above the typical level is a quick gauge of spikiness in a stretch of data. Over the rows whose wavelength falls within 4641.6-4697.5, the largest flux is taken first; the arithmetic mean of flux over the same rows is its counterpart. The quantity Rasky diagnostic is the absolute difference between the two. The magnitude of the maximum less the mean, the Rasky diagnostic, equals 0.27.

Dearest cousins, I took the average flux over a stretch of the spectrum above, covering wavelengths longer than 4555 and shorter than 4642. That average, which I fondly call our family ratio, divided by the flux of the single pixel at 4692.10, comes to 1.09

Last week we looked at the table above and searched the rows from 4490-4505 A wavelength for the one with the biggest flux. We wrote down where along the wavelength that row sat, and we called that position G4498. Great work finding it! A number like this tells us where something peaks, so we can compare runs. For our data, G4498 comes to 4501.60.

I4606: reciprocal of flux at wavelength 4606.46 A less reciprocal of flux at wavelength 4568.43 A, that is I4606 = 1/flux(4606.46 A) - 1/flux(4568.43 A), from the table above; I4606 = -0.014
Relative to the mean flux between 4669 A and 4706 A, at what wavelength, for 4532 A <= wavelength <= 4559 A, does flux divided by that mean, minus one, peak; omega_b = 4543.25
